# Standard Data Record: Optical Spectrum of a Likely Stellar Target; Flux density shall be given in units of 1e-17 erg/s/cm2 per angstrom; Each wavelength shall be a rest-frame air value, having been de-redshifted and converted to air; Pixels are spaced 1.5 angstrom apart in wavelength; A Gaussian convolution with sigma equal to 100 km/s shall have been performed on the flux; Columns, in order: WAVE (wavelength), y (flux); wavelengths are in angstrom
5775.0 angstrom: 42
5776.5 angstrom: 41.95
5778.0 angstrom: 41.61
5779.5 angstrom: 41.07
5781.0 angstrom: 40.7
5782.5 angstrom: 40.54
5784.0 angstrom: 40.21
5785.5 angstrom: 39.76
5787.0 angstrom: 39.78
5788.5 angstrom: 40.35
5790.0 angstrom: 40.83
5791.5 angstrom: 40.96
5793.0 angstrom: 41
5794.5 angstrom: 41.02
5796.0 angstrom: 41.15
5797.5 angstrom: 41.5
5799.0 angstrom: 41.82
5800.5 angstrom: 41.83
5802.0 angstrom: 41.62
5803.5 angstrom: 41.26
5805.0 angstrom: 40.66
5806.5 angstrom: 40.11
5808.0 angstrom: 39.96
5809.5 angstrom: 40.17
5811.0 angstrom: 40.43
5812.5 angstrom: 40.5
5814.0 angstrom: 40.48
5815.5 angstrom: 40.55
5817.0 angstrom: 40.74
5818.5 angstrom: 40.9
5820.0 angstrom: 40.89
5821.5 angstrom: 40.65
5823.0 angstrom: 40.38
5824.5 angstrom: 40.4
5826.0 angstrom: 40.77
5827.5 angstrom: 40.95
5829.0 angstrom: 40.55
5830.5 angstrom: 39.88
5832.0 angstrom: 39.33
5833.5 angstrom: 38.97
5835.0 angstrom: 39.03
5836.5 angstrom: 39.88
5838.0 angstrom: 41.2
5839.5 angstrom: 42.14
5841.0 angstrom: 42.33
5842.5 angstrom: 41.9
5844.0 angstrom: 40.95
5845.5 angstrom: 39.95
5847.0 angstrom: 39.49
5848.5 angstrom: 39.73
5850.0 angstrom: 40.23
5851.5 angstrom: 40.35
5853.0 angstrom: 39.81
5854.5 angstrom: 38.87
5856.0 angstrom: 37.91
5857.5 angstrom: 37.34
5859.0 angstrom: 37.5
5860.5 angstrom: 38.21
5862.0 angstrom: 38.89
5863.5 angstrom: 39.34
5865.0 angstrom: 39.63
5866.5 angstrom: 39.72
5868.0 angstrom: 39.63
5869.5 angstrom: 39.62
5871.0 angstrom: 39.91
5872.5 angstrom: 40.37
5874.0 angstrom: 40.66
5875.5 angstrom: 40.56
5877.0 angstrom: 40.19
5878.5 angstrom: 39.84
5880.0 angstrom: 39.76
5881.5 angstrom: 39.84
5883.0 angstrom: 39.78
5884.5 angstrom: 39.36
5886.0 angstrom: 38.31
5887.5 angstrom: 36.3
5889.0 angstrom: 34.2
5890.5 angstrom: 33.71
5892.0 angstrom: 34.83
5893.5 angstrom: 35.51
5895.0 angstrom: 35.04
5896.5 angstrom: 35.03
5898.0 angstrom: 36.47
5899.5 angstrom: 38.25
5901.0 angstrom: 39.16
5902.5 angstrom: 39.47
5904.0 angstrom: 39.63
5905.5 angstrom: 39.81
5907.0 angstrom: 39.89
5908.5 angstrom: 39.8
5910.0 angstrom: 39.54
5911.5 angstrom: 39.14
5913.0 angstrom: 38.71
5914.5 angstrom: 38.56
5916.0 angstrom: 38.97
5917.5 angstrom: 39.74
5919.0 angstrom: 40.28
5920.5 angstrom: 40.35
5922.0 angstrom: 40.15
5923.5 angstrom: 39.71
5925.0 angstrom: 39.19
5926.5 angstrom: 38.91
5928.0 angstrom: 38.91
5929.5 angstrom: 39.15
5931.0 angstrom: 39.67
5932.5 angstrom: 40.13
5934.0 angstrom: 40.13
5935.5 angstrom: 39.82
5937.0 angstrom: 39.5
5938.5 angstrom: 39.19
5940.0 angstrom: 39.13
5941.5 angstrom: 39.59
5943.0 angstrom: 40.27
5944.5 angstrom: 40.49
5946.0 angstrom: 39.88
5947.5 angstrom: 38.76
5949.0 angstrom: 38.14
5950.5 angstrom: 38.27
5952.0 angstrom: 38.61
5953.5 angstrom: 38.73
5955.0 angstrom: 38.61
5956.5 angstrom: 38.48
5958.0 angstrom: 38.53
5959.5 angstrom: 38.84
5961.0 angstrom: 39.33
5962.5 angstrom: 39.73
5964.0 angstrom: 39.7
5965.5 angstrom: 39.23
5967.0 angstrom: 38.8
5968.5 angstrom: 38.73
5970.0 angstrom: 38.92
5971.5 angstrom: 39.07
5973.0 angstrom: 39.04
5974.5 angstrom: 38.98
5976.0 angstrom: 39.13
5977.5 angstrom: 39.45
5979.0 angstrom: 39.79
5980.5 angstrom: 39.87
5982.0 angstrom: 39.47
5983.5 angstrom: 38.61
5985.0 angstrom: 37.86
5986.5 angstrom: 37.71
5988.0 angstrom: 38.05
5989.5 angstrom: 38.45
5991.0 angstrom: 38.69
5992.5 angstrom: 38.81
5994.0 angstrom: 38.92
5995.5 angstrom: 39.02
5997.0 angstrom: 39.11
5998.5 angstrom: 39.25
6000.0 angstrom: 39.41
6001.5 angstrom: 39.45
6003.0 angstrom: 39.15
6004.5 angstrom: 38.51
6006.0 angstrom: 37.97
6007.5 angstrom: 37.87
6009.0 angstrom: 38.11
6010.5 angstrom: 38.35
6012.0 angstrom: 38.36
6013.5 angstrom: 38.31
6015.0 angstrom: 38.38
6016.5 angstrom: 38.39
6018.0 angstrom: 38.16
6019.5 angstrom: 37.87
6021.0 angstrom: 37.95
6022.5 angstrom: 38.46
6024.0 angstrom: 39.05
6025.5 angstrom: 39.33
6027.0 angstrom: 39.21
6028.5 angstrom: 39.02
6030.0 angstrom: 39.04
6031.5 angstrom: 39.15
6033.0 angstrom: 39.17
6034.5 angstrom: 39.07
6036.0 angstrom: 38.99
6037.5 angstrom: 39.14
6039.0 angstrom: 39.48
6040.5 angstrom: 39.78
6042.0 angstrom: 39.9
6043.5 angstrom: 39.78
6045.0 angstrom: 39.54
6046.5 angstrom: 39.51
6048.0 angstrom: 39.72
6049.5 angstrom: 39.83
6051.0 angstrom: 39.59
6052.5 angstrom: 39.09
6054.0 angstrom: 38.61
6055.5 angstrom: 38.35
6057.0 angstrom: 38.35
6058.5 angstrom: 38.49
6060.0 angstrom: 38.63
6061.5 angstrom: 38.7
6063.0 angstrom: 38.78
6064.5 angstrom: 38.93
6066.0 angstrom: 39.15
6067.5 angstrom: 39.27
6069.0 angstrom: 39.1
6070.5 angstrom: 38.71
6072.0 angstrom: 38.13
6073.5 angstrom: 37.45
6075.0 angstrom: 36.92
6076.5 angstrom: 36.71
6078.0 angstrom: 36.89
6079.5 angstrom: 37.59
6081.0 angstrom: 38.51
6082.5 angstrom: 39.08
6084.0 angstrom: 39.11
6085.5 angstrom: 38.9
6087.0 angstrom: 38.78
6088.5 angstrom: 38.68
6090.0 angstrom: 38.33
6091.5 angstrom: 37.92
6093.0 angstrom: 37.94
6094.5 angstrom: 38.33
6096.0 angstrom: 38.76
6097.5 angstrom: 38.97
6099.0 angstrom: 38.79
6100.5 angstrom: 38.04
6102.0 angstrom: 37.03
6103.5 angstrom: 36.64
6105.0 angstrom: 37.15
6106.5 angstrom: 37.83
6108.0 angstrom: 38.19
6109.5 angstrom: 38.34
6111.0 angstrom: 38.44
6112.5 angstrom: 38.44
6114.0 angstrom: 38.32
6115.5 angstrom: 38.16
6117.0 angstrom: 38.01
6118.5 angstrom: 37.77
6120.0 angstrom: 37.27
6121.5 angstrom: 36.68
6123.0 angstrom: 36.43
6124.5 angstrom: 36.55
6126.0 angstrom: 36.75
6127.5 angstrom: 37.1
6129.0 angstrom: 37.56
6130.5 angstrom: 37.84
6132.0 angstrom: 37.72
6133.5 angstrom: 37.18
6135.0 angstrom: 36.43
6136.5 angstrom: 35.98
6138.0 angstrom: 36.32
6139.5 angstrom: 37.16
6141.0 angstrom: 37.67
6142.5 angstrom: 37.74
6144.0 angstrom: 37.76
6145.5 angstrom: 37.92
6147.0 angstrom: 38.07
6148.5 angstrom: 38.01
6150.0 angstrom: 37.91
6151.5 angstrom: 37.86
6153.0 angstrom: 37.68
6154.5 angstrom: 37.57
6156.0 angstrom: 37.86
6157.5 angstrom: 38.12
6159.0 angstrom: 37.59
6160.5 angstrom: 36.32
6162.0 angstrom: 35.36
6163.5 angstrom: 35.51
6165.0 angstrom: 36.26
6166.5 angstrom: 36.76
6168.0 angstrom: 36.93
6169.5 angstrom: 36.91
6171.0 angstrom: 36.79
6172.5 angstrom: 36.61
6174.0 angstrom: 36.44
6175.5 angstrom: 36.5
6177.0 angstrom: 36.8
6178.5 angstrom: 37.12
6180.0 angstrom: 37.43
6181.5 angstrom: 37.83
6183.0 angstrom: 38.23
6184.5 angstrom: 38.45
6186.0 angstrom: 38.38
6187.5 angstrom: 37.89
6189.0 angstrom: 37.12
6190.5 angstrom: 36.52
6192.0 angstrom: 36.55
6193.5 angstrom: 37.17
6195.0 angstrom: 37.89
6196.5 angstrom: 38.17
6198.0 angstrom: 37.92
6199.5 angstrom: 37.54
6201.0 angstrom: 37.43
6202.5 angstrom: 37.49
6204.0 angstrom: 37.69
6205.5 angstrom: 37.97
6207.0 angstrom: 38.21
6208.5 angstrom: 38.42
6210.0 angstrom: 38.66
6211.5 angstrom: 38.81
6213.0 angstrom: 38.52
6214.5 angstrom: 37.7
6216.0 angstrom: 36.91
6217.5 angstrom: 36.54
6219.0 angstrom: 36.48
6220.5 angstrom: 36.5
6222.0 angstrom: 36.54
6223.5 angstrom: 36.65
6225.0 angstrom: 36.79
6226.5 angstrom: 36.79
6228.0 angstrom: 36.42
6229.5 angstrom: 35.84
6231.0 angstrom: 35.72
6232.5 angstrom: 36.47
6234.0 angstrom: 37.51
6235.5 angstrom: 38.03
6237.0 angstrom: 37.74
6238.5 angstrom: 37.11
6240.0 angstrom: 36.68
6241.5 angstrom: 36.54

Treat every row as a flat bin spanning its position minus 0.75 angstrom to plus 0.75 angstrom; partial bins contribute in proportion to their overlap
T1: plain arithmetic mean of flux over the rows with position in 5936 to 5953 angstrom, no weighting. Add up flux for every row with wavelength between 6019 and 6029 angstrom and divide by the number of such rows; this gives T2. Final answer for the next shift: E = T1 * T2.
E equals 1519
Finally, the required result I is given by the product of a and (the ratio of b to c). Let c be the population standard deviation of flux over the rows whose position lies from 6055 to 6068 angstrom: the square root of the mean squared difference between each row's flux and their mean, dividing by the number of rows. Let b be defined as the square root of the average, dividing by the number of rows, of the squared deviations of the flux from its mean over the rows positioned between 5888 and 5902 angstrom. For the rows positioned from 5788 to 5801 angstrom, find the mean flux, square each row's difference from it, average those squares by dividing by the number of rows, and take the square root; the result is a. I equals 2.5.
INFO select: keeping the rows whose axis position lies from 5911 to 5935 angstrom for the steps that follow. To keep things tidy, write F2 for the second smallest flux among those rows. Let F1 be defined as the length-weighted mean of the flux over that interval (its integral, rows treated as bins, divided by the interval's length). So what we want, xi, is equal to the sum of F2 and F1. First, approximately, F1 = 39.5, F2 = 38.71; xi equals 78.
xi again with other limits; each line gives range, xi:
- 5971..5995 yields 77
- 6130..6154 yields 74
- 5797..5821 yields 81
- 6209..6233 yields 73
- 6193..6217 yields 75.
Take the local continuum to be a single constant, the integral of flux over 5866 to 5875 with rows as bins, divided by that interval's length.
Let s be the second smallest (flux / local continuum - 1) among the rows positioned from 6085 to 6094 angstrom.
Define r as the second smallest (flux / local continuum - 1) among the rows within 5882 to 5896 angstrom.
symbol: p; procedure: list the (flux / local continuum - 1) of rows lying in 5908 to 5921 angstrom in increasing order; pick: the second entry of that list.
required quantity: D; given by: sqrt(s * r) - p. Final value 0.119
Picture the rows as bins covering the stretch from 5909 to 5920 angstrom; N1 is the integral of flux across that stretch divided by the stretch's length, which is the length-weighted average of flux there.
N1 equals 39.3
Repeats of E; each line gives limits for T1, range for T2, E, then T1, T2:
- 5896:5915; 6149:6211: 1447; 38.7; 37.4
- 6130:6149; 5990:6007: 1455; 37.4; 38.9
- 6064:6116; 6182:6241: 1428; 38.2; 37.4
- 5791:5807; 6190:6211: 1552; 41.2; 37.7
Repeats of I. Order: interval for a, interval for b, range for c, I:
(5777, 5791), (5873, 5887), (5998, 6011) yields 0.6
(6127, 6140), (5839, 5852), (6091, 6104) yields 0.8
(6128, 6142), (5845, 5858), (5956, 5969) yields 1.4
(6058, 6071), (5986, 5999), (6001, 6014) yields 0.2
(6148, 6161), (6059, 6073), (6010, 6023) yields 0.8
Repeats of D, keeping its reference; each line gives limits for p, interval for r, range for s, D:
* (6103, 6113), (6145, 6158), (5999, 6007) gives 0.118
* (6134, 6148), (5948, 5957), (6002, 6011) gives 0.139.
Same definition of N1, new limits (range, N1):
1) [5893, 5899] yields 35.6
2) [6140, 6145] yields 37.7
